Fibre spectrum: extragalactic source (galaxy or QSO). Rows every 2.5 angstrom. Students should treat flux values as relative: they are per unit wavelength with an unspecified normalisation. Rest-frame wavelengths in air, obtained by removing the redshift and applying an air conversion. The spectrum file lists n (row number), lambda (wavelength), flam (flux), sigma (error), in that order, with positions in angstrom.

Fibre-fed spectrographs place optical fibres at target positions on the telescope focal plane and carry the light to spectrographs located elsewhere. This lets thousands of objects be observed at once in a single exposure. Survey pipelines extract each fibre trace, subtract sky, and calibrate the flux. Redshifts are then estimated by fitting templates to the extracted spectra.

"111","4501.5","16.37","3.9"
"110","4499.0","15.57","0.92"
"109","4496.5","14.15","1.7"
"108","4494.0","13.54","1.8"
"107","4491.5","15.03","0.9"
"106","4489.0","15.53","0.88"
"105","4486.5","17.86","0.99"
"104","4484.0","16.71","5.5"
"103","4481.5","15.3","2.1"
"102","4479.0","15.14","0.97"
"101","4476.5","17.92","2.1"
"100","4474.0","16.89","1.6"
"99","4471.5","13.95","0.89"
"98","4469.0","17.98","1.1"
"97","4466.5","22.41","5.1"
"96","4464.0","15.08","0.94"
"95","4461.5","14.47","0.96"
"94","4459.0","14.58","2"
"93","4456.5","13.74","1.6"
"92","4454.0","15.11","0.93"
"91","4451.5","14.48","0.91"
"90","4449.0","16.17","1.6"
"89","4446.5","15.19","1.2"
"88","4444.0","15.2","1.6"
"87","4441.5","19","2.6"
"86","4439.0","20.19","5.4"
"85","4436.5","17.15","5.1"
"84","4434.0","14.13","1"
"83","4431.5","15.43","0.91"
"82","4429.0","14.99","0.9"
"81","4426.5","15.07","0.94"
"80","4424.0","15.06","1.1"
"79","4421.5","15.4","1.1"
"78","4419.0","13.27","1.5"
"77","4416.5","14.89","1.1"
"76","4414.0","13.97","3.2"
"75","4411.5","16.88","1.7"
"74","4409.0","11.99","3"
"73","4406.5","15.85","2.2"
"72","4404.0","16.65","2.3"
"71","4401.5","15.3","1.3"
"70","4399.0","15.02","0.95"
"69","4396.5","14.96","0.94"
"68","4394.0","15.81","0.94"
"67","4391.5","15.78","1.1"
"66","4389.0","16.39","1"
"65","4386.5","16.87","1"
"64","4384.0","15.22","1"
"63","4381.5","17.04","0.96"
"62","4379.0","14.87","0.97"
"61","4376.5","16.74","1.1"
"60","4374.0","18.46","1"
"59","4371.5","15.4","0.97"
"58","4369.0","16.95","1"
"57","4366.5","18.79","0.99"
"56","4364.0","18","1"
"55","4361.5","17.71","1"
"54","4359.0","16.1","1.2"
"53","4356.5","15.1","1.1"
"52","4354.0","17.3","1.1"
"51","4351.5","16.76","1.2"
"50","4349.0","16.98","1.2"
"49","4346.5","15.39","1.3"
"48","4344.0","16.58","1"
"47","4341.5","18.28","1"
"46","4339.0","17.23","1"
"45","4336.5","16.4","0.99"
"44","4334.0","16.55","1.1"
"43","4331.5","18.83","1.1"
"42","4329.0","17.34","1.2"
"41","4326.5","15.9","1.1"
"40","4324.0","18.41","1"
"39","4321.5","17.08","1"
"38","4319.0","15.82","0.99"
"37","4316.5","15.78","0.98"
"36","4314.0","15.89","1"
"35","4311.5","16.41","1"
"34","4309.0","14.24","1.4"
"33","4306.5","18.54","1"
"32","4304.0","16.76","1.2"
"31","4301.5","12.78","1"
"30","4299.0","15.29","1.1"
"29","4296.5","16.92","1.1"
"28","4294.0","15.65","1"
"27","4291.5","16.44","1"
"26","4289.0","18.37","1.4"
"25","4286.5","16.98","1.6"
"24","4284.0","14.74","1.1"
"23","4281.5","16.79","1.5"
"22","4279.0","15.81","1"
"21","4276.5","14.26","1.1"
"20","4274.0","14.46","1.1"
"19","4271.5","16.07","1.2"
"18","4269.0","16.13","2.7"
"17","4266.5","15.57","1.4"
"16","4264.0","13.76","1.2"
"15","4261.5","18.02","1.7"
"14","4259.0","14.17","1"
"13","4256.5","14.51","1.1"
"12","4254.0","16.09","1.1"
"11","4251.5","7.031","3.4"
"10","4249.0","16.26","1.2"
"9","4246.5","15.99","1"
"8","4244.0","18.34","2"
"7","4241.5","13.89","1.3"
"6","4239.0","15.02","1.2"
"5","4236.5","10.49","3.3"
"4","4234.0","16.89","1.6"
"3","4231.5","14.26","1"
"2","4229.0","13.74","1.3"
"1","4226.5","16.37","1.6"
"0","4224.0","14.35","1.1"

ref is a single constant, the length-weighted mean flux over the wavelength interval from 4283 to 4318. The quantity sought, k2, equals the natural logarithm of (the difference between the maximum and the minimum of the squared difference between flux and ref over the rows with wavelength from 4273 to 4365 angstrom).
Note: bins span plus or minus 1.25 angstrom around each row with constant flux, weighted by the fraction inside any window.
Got 2.4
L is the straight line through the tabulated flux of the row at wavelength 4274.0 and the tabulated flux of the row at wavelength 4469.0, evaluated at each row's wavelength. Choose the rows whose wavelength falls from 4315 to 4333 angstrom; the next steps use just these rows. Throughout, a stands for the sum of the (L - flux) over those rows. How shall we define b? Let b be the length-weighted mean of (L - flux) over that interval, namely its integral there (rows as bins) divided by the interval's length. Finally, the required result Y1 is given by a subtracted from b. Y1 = 10.0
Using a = -12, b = -1.6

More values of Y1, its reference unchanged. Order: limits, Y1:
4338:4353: 5.6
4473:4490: -10.4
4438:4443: 2.4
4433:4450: -4.6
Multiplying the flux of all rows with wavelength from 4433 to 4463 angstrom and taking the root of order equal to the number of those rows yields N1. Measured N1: 15.7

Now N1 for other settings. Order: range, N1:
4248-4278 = 14.4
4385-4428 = 15.2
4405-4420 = 14.4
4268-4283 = 15.6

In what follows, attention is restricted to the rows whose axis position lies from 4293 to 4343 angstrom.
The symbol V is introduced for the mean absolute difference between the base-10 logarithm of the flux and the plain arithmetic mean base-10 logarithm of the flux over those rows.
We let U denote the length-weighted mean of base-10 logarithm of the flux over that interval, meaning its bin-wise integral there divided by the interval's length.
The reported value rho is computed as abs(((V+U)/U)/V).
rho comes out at 35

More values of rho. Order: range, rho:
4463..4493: 25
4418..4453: 29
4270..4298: 39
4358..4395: 41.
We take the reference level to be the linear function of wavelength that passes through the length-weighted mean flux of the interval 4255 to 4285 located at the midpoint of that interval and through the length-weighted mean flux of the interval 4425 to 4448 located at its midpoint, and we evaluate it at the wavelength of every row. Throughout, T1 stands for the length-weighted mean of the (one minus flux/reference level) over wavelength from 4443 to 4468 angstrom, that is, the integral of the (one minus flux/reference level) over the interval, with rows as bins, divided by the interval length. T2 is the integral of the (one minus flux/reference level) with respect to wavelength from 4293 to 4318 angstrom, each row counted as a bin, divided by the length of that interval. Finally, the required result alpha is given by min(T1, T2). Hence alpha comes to -0.02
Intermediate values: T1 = 0.042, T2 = -0.02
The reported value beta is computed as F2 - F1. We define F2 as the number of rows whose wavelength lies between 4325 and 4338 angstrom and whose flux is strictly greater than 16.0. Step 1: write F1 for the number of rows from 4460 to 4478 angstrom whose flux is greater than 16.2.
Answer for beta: 0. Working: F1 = 4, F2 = 4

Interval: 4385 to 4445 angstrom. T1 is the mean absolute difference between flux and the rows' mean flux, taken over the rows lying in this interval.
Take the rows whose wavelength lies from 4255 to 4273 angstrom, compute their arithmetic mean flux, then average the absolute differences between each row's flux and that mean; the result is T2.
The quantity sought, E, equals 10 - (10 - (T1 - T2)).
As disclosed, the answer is 0.1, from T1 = 1.2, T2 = 1.13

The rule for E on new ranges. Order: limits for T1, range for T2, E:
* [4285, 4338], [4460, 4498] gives -0.7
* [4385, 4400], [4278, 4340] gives -0.5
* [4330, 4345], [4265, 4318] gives -0.2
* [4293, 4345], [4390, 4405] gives 0.5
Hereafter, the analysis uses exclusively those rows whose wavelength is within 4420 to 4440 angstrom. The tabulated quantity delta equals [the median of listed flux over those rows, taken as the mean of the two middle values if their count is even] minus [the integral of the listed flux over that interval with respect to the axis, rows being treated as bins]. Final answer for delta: -302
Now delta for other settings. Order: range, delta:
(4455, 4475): -307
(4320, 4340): -327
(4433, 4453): -313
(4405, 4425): -279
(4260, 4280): -294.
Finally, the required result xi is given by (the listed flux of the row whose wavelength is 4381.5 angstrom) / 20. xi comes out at 0.852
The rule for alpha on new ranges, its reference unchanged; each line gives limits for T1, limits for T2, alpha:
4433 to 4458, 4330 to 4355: -0.08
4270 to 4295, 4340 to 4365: -0.06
